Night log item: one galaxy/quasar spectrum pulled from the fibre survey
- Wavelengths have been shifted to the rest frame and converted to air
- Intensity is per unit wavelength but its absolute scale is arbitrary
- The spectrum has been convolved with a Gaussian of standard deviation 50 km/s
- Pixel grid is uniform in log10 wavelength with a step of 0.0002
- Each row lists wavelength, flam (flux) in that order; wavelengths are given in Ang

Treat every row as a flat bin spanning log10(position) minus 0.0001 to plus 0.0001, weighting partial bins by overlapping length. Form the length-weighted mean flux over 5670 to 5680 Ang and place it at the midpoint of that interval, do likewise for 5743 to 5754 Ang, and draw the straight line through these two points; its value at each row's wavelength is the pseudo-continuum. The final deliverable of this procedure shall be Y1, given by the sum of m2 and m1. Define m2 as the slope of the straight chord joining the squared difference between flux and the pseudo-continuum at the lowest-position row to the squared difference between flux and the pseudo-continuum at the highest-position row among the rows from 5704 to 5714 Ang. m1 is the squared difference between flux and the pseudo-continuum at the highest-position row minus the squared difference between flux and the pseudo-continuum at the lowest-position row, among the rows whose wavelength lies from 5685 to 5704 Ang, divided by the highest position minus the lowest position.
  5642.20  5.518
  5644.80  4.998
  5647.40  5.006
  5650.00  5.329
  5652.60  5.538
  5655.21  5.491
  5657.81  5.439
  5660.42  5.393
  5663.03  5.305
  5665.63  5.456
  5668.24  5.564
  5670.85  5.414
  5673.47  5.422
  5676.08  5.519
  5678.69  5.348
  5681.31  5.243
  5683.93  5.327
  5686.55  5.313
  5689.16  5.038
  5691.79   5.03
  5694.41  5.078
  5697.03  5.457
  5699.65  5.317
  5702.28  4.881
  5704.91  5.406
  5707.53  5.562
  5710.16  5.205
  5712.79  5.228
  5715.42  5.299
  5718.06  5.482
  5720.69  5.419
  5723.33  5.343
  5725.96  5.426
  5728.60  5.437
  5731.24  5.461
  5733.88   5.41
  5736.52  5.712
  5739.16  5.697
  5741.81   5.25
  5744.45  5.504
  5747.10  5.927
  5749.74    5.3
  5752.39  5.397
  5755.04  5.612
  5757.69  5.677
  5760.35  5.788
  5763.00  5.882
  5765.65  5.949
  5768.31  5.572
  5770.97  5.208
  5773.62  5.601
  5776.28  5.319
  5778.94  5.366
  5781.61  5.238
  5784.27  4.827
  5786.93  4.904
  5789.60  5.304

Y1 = 0.028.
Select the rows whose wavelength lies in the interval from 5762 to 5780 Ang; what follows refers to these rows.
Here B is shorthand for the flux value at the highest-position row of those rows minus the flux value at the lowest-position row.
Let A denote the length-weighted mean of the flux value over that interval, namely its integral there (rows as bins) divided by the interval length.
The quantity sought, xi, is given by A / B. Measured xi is -11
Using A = 5.56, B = -0.5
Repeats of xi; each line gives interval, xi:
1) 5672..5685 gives -57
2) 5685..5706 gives 56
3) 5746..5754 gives -10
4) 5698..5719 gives 32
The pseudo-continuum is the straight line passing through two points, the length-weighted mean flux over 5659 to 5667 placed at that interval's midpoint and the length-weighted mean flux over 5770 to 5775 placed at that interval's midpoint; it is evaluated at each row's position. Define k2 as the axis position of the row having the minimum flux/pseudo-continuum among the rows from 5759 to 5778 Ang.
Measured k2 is 5770.97 Ang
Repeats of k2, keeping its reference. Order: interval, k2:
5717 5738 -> 5723.33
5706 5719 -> 5710.16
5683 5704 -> 5702.28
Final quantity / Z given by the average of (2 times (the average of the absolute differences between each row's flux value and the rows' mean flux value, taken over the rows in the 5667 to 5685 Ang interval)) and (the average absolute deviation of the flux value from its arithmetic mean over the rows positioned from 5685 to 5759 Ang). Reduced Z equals 0.17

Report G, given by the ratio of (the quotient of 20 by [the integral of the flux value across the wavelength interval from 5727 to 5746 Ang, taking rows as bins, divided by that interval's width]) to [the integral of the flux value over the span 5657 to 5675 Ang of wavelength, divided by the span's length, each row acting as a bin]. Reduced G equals 0.670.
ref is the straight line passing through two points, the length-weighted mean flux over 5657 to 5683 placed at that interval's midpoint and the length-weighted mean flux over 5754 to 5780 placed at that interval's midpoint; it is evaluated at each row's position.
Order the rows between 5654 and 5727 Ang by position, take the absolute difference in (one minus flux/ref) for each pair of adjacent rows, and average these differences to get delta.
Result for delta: 0.026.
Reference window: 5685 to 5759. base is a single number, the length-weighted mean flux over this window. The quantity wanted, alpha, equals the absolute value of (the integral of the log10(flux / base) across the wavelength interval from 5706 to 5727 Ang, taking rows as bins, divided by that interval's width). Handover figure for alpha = 0.002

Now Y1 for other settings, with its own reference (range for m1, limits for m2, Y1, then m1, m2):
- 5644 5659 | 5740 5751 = -0.014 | -0.0111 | -0.0025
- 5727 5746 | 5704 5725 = 0.001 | -0.0003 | 0.0011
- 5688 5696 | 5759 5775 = -0.009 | -0.0048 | -0.0042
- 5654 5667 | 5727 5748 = 0.008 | -0.0007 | 0.0082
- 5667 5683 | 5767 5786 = 0.037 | 0.0011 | 0.0362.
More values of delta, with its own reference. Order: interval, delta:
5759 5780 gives 0.041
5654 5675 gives 0.016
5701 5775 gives 0.036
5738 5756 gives 0.062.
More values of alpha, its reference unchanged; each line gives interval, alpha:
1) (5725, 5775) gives 0.014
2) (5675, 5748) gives 0.002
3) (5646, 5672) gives 0.000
